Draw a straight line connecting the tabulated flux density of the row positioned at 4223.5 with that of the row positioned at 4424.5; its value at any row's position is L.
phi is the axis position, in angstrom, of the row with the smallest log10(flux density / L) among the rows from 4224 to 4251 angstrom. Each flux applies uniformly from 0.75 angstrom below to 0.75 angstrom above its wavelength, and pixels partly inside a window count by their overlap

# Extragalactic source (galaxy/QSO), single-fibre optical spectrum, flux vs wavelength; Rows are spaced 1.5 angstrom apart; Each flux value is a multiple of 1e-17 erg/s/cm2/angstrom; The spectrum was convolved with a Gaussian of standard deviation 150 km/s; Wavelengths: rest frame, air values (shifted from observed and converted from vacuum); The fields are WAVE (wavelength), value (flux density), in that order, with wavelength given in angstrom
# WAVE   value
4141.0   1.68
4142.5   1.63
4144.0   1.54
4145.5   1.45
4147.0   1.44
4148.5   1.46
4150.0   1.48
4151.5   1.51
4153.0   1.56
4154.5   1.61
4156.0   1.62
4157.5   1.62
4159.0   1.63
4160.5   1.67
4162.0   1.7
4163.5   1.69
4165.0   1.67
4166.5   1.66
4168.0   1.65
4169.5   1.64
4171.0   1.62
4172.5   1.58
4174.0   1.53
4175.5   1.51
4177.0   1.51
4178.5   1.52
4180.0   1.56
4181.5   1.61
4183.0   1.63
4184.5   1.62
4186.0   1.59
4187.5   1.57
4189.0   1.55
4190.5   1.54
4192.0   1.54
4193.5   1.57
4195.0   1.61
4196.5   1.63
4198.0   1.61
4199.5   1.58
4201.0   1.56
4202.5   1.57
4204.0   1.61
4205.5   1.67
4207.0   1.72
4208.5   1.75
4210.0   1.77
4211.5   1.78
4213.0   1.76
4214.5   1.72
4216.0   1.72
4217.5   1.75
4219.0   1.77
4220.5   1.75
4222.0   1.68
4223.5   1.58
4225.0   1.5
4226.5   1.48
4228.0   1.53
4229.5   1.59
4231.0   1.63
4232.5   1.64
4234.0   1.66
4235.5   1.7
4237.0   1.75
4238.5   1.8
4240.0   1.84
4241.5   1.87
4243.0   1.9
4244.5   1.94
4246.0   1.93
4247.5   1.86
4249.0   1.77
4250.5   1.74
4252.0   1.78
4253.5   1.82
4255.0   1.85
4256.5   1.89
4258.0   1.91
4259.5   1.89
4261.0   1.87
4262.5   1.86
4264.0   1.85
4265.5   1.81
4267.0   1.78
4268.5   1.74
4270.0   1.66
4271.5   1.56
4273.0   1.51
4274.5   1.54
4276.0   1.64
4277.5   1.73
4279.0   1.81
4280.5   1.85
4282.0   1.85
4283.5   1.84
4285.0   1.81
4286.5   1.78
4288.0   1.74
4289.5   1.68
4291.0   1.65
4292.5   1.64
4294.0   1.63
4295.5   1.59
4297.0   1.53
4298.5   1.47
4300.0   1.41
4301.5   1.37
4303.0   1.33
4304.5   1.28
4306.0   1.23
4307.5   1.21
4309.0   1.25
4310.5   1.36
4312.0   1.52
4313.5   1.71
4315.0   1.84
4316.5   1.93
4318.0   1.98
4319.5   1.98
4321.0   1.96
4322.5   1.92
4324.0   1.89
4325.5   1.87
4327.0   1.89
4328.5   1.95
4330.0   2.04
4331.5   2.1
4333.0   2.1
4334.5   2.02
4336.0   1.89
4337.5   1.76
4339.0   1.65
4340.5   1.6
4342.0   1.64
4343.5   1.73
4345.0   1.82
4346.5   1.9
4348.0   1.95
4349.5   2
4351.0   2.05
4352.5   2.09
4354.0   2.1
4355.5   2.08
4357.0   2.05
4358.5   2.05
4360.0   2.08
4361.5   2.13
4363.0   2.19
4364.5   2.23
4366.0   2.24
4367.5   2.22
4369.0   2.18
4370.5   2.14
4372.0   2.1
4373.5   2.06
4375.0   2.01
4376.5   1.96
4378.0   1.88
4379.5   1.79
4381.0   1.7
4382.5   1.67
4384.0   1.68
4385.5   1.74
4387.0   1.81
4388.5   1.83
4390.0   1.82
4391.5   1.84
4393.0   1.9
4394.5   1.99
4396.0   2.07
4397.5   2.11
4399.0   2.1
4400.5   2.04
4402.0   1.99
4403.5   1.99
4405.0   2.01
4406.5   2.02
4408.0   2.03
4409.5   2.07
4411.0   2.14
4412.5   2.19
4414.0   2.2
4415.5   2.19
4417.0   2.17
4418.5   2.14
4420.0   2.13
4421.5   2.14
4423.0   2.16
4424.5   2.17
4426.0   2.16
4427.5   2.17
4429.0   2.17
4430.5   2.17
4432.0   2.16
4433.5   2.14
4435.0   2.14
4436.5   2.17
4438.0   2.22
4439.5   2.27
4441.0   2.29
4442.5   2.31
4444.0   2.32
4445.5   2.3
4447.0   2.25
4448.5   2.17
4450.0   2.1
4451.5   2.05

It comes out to 4226.5 angstrom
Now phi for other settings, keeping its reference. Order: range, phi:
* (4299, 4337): 4307.5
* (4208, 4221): 4216.0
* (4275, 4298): 4297.0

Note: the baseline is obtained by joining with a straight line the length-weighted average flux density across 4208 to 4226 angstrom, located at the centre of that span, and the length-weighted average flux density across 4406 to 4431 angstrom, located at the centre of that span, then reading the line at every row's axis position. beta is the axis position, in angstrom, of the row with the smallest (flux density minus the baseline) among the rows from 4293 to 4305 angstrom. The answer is 4304.5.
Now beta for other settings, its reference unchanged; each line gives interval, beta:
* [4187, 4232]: 4226.5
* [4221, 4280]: 4273.0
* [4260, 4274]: 4273.0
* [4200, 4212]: 4201.0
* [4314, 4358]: 4340.5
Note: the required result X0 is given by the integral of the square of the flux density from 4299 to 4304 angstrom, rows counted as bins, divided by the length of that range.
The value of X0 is 1.9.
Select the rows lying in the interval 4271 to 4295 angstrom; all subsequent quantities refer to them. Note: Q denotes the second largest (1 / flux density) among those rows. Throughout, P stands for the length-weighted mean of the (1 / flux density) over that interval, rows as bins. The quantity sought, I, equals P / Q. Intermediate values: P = 0.59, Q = 0.65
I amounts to 0.908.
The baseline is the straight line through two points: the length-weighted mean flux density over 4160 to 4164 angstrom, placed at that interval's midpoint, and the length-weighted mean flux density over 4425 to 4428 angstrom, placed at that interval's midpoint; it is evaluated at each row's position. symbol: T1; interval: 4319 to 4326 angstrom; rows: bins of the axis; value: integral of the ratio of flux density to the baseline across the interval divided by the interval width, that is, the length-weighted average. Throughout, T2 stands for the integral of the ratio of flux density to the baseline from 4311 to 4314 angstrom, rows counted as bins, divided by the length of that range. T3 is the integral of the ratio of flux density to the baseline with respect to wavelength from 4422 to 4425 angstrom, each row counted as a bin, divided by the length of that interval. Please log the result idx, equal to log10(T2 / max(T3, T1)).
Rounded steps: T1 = 0.97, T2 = 0.81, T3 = 1.00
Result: -0.09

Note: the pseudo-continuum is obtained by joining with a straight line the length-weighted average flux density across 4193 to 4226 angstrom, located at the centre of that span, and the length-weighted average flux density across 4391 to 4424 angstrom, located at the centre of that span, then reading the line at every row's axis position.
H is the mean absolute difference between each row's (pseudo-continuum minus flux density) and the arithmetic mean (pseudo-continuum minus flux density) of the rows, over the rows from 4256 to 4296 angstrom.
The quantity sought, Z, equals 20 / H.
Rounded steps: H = 0.114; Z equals 176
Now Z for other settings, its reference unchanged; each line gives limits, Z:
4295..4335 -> 77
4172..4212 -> 420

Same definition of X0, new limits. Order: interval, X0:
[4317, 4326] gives 3.7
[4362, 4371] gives 4.8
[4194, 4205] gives 2.6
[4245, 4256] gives 3.3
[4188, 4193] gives 2.4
